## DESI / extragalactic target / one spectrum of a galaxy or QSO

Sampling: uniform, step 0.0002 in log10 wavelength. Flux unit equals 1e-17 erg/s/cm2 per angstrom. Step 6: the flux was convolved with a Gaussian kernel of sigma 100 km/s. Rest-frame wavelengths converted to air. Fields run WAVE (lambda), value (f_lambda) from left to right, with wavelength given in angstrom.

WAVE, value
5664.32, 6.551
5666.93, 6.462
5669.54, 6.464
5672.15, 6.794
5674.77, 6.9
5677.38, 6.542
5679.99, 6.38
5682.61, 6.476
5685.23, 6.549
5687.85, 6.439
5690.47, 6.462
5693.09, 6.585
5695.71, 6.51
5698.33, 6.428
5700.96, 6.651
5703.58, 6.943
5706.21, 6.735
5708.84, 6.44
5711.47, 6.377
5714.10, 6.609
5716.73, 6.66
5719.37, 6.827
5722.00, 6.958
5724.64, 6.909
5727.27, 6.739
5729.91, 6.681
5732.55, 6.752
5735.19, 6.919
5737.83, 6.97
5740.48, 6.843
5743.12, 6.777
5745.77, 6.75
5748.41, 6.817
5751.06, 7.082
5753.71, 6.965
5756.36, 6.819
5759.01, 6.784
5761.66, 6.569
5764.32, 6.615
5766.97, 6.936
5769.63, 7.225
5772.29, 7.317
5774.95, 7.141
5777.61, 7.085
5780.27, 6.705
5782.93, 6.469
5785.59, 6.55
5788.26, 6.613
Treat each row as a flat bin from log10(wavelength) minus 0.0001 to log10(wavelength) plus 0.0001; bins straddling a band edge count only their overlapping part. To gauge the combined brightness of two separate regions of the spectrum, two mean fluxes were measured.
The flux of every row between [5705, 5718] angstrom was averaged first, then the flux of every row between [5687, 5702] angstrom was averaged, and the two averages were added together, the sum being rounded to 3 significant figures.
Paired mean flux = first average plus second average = 13.1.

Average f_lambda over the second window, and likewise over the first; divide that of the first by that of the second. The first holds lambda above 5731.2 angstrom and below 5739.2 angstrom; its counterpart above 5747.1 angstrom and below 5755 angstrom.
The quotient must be 0.989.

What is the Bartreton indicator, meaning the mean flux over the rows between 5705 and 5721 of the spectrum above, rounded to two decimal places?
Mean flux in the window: 6.61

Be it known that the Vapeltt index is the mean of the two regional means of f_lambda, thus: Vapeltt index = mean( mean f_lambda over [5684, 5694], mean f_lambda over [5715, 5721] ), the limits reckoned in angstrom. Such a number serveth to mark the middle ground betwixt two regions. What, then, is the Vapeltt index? 6.63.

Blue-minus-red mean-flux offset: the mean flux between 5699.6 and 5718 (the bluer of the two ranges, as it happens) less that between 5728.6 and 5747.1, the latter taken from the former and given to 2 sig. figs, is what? -0.18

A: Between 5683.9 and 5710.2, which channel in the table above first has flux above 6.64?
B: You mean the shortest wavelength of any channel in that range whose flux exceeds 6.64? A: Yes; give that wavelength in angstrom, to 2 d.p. 5700.96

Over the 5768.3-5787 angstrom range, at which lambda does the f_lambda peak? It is 5772.29 angstrom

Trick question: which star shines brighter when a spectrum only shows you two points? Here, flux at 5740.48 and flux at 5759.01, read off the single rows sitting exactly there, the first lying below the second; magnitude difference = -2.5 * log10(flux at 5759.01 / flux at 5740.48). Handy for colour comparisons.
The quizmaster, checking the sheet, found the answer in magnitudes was 0.009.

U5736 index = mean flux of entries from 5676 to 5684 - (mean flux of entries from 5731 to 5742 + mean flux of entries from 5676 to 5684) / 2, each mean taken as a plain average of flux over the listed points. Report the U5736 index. -0.20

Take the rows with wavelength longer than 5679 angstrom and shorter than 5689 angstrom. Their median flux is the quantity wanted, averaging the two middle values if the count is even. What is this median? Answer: 6.46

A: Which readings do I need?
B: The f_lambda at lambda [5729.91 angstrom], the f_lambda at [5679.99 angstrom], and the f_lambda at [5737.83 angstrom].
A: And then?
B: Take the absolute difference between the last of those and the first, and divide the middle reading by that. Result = 22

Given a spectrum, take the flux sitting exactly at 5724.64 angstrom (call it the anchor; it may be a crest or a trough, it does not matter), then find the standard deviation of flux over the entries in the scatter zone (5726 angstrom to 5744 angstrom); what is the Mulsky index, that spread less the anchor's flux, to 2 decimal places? -6.81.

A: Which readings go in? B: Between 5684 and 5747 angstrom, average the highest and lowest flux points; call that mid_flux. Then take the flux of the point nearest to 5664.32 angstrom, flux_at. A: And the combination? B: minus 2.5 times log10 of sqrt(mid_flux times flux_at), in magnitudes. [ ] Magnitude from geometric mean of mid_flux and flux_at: -2.051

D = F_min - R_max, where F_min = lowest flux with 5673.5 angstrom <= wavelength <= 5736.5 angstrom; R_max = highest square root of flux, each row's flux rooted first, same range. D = 3.74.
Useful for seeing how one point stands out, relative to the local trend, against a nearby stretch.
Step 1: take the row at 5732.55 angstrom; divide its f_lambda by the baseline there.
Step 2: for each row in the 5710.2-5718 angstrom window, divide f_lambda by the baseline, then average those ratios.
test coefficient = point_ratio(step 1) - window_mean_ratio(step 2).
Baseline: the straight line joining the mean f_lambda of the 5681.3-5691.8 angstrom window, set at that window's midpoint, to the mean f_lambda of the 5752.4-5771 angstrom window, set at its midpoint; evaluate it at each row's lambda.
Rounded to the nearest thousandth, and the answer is 0.017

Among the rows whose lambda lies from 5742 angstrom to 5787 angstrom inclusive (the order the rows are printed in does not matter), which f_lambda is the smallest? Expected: 6.469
